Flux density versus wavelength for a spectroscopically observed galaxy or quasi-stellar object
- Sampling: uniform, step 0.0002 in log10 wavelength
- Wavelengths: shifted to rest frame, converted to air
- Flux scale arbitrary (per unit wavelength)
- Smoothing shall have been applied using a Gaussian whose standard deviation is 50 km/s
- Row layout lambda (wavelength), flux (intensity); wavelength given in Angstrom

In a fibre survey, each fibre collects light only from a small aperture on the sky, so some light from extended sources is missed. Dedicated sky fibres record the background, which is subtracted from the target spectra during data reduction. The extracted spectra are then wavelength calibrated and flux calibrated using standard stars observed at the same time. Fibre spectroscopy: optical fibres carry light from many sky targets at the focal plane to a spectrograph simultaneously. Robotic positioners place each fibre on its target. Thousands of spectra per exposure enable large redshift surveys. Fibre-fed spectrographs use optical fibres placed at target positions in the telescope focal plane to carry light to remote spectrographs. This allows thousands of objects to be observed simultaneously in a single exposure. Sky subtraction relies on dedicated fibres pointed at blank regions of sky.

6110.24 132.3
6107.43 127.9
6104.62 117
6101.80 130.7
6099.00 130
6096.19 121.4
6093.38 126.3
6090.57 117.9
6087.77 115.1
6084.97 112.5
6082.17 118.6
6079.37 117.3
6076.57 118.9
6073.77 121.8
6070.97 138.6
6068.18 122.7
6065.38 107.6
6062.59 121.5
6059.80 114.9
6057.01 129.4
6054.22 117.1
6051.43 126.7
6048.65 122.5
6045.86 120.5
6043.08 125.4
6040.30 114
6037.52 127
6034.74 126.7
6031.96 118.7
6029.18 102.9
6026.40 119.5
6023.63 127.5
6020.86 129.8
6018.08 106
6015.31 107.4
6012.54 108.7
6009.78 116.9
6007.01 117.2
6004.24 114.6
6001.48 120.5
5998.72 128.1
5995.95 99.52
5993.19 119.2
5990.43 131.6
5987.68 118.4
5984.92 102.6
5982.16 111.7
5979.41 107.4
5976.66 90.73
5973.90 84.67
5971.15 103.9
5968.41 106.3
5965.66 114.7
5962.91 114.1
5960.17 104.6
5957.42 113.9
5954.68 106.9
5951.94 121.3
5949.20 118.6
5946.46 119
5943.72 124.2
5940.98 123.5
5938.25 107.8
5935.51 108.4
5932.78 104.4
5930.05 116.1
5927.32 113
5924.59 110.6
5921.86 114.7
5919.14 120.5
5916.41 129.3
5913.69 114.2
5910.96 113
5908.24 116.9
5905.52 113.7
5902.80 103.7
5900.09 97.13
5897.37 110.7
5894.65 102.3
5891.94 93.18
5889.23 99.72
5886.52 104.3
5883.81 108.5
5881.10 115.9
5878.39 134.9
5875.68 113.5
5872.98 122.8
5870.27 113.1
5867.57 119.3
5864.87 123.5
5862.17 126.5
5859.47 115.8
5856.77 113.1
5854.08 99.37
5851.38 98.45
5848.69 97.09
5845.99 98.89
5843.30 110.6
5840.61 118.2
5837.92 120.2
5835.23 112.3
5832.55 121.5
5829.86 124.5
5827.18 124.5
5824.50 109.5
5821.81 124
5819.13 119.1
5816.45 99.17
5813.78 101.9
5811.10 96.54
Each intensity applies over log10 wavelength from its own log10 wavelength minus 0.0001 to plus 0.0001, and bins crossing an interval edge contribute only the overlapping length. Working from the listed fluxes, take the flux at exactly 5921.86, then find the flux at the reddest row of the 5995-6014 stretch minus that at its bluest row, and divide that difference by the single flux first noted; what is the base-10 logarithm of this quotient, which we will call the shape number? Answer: -1.1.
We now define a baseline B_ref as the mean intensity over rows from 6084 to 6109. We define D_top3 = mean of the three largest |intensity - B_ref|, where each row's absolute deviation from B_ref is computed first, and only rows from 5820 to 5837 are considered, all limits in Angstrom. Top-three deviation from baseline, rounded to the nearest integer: 8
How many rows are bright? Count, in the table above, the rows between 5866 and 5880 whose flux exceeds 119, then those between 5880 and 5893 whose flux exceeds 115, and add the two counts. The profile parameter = 4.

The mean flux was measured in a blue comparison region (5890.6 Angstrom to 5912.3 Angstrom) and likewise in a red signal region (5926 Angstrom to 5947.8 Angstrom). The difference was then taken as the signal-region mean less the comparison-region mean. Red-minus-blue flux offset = 8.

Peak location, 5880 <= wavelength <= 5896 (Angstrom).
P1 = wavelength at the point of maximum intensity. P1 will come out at 5881.10 Angstrom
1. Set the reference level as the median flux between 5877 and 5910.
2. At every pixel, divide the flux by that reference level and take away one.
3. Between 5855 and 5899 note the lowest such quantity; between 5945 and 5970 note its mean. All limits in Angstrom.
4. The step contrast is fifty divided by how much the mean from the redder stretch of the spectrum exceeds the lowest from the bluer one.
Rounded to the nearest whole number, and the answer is 265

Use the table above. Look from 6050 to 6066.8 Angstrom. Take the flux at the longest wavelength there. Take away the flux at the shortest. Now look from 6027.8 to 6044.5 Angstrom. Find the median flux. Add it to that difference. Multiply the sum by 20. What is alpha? 2059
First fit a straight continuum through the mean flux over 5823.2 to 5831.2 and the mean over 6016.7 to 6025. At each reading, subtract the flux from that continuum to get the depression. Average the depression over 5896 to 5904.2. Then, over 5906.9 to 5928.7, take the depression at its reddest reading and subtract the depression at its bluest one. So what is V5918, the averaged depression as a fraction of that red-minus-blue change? 4.0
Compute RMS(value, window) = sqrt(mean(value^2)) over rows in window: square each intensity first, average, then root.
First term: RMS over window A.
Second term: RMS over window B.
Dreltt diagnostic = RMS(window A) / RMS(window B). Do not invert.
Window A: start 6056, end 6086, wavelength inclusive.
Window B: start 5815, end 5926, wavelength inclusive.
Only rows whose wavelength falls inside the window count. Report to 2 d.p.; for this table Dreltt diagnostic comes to 1.06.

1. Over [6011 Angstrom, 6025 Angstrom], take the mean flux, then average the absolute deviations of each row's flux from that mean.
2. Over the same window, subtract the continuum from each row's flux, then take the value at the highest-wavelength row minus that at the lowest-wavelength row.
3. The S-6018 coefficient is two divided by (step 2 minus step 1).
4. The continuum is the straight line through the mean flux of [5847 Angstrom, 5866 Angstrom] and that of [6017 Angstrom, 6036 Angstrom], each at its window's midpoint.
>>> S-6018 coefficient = 0.25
